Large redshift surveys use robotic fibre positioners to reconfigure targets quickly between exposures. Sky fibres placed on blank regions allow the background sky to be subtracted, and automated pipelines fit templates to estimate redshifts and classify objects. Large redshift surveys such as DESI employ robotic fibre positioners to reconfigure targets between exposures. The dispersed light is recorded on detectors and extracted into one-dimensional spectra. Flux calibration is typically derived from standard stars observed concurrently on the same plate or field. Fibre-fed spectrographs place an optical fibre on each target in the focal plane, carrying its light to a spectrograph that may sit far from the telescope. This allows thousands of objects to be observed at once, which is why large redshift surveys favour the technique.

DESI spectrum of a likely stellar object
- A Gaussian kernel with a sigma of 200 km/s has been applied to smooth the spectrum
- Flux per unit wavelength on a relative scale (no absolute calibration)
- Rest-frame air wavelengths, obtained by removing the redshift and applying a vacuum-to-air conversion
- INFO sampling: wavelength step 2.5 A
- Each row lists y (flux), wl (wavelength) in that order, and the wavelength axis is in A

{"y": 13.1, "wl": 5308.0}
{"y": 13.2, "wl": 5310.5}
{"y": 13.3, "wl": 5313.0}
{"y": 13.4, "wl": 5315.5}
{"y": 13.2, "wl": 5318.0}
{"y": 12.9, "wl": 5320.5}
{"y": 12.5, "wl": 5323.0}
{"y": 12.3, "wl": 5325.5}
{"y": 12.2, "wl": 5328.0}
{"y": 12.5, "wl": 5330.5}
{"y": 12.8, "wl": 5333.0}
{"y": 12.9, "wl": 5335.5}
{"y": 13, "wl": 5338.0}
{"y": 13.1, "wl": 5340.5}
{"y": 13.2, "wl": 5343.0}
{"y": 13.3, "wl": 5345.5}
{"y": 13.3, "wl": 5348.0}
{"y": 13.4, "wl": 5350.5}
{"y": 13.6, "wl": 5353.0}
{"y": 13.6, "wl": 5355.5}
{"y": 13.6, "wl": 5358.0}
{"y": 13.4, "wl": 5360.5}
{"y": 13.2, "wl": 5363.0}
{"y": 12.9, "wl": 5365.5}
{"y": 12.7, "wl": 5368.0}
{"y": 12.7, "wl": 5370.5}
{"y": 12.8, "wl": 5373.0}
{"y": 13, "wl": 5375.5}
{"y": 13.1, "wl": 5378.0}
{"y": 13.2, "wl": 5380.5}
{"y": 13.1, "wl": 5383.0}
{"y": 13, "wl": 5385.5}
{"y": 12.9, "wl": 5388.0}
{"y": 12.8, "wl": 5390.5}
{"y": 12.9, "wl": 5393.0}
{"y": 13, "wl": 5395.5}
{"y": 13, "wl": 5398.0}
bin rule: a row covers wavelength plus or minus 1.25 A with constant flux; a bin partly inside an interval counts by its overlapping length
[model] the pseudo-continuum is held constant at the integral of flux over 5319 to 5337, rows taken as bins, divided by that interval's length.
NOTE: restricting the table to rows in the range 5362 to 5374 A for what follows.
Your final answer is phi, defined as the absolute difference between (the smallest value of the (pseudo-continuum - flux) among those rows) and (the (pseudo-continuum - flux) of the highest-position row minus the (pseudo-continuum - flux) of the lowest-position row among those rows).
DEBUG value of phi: 1.00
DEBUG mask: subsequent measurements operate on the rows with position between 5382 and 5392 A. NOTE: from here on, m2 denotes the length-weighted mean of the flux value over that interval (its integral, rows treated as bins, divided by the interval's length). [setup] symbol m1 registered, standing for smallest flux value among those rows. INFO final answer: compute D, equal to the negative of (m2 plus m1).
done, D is -25.7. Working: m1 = 12.8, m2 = 12.9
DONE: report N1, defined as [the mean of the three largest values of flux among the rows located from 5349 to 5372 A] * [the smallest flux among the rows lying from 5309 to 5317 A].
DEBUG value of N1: 180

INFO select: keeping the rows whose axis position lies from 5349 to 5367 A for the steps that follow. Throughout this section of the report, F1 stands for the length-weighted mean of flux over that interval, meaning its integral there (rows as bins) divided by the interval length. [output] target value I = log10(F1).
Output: 1.13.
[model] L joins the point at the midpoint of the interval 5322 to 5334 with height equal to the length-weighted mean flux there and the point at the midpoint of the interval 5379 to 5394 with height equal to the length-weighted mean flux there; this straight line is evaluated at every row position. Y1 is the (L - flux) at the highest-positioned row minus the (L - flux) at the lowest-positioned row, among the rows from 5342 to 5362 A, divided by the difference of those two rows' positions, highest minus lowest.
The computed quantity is 0.00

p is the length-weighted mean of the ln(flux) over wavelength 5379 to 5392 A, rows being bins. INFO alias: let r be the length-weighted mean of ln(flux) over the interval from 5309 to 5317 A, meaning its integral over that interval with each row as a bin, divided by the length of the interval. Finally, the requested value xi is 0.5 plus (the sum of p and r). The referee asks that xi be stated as 5.65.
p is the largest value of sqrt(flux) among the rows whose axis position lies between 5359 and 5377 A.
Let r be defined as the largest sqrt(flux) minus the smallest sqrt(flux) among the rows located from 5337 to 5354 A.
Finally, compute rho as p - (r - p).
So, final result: 7.24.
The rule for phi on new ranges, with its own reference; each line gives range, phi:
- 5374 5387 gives 0.60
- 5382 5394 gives 0.70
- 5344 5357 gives 0.70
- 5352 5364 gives 1.40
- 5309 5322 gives 1.10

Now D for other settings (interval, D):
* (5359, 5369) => -25.8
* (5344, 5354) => -26.7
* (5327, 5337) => -24.8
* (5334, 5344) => -25.9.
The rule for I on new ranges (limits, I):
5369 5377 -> 1.11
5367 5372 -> 1.10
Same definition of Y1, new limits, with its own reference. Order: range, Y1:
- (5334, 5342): -0.03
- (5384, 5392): 0.05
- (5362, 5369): 0.11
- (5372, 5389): 0.00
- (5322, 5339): -0.02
